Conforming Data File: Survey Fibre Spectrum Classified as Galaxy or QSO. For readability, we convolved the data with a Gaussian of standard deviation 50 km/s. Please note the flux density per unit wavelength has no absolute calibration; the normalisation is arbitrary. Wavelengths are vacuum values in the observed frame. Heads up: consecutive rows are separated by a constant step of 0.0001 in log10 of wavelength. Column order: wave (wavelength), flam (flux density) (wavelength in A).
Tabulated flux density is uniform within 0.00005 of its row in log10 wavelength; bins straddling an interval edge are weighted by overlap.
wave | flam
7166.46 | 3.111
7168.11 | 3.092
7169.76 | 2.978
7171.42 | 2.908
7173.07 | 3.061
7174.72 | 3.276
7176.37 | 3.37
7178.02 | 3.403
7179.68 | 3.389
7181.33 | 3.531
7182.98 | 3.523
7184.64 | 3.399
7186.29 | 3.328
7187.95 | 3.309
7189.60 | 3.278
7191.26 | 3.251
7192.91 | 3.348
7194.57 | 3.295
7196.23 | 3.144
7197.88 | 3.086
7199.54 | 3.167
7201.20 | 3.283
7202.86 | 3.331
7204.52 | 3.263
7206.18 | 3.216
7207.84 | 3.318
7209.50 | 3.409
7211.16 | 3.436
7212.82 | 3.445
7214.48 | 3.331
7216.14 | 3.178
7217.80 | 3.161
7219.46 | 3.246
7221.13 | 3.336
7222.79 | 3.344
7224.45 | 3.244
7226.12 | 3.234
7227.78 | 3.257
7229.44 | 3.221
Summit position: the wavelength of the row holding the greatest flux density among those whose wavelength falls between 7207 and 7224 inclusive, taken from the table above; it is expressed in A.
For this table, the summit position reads 7212.82 A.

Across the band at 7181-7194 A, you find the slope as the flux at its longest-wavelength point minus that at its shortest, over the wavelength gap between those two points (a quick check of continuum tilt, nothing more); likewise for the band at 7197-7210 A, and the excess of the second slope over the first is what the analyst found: 0.044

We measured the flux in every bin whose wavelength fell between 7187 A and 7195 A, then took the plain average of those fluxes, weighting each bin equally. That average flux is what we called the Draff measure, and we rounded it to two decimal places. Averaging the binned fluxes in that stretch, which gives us 3.30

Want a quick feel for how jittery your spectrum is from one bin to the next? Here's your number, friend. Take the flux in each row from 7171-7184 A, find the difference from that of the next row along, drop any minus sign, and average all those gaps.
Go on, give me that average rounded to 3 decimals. 0.094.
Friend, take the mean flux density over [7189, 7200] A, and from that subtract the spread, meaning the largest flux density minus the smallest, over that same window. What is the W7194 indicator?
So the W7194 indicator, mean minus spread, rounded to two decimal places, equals 2.96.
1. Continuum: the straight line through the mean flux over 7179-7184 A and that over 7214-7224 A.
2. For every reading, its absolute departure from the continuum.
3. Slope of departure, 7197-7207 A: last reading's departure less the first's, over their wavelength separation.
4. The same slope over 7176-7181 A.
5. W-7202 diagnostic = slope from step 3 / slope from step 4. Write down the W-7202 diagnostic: 1.9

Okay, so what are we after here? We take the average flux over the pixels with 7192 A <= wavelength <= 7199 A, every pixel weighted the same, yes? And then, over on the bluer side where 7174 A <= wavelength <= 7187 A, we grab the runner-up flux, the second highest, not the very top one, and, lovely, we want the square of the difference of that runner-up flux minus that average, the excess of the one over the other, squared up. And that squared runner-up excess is 0.093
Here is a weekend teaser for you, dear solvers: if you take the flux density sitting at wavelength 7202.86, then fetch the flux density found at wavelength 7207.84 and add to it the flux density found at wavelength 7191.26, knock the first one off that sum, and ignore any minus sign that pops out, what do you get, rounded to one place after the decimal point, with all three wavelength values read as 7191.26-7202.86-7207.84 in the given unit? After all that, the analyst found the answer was 3.2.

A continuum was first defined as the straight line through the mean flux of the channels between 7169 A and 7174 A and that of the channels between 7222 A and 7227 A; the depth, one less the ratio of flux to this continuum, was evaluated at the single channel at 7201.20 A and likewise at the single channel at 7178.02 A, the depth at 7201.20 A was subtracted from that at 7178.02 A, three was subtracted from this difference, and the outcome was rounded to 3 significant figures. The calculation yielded -3.08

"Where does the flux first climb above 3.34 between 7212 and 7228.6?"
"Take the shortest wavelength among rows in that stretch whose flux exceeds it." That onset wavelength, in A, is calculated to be 7212.82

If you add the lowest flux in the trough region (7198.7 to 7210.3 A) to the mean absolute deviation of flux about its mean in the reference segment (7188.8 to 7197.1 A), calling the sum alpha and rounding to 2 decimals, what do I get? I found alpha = 3.22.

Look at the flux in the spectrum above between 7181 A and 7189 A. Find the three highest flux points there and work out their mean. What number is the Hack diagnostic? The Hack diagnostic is 3.48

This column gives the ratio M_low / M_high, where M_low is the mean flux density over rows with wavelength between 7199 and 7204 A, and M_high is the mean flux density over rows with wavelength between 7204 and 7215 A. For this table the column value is 0.97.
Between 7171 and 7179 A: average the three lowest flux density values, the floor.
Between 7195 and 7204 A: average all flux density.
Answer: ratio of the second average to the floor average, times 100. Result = 104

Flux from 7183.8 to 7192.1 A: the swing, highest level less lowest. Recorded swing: 0.15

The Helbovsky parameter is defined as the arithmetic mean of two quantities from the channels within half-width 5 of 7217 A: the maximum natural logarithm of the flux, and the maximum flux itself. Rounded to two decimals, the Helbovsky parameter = 2.34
